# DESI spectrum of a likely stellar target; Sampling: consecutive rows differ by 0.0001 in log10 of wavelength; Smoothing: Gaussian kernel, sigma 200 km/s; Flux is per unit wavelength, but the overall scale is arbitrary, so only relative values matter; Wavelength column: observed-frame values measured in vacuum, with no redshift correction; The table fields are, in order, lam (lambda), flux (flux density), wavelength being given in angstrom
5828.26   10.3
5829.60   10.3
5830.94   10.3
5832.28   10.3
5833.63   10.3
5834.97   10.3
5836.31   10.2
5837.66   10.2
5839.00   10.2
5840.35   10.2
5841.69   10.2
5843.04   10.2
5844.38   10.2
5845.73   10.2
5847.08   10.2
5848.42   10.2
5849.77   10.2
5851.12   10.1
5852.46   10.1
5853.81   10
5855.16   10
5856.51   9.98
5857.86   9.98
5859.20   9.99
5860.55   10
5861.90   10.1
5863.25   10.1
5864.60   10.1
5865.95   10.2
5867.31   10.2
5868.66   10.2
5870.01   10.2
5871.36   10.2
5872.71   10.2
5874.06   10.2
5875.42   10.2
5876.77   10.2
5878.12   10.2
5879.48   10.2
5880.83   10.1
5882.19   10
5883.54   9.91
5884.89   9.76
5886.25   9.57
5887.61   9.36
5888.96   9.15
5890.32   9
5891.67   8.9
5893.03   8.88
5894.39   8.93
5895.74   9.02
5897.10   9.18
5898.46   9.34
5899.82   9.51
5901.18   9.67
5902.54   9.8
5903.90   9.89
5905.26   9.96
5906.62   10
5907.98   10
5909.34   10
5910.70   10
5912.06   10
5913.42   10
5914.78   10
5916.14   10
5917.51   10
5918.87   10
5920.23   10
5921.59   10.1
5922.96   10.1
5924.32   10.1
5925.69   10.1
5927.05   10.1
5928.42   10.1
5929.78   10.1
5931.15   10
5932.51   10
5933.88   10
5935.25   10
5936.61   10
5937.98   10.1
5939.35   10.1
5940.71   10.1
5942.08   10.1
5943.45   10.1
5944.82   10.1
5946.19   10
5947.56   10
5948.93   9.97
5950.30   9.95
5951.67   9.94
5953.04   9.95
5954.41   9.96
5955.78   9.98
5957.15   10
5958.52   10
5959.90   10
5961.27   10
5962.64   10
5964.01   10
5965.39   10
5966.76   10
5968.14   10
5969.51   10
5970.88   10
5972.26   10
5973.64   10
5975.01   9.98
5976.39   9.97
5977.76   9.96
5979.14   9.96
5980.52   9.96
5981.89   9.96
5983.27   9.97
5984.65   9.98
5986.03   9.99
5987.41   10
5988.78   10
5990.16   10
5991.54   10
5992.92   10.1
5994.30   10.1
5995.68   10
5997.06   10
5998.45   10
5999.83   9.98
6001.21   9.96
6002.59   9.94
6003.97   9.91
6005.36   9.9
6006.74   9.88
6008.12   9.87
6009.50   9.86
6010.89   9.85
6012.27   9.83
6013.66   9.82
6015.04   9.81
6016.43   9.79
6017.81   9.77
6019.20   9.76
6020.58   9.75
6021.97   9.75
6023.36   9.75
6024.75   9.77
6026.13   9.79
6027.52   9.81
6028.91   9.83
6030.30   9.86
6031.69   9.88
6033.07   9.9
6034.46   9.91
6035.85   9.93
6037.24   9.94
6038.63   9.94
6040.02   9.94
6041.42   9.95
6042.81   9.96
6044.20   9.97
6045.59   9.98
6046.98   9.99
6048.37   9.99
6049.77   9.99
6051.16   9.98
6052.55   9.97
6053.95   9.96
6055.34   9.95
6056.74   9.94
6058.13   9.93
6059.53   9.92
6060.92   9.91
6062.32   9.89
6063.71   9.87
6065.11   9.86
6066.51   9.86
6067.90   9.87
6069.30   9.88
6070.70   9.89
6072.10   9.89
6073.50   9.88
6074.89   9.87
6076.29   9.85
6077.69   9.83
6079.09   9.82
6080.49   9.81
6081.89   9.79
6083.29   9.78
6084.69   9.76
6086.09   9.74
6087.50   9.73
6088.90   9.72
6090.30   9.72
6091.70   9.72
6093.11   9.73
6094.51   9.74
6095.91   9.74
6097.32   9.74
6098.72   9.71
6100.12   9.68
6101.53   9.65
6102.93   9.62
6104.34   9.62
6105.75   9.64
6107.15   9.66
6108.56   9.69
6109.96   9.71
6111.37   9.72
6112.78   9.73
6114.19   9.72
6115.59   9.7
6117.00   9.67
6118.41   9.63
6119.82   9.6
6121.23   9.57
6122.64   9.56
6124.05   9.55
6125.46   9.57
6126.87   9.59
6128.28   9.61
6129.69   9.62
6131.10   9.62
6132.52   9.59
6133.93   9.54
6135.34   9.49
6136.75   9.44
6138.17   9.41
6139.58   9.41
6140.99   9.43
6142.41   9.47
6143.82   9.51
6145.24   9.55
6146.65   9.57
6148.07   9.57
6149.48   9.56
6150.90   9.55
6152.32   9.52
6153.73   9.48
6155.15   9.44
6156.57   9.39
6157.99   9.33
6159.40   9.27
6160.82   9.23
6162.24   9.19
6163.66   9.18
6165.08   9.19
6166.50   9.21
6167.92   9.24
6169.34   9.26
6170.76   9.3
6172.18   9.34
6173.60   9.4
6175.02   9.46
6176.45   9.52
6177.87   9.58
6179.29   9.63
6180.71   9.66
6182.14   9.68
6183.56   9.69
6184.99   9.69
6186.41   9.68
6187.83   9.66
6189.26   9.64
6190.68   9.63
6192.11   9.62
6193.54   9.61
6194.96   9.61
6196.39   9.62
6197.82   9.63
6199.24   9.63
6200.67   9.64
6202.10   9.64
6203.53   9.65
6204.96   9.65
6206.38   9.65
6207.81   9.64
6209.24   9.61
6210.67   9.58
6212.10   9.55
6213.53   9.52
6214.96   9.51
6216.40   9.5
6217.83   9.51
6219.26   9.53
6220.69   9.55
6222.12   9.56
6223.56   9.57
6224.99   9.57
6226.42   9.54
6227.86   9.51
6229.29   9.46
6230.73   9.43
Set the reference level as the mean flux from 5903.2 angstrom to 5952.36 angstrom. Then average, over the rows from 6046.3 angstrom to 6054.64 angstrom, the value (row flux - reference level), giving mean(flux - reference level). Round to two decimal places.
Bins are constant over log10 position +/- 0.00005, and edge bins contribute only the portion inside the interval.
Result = -0.05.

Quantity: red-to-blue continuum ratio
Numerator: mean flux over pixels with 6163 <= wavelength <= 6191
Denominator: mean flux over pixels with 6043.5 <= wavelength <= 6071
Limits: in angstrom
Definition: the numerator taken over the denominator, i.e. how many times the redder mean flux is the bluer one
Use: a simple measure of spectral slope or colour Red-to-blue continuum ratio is 0.955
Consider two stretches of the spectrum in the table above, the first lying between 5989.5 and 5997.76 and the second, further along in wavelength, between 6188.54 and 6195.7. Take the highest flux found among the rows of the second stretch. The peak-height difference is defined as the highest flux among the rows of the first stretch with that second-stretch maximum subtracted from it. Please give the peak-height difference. 0.46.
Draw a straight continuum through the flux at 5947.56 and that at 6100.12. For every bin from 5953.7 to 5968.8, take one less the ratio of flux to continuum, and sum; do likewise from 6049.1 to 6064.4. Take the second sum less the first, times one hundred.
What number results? -16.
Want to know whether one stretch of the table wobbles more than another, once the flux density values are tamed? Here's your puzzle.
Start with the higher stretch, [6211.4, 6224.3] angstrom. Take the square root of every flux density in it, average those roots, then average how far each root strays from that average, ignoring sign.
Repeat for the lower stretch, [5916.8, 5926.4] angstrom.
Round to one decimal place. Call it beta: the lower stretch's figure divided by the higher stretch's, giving 2.2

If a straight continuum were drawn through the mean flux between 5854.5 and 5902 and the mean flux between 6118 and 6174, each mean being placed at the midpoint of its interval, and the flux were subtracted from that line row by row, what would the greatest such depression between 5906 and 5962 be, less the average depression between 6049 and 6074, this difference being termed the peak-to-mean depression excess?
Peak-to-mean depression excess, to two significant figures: 0.11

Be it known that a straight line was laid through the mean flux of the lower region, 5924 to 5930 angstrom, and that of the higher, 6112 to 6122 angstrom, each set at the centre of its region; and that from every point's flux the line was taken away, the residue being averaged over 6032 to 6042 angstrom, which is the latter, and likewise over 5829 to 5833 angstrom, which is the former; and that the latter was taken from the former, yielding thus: -0.11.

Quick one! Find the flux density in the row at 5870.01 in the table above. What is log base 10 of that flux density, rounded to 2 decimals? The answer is 1.01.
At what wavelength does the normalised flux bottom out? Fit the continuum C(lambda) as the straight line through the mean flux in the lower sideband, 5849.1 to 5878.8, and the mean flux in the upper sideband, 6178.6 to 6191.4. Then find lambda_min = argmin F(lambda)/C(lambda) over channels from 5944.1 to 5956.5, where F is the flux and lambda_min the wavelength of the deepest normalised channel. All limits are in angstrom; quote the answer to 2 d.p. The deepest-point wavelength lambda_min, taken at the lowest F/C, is 5951.67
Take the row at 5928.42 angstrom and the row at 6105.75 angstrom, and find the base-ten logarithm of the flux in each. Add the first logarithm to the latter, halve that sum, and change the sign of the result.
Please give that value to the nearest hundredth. -0.99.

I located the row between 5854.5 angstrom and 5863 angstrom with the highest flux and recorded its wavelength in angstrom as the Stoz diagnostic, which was 5861.90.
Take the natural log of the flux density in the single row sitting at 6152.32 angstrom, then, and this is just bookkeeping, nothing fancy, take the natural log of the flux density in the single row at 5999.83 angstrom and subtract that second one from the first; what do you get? -0.047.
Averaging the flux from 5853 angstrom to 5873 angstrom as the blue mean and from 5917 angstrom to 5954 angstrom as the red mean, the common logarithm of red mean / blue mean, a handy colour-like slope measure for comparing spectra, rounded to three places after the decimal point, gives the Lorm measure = -0.002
